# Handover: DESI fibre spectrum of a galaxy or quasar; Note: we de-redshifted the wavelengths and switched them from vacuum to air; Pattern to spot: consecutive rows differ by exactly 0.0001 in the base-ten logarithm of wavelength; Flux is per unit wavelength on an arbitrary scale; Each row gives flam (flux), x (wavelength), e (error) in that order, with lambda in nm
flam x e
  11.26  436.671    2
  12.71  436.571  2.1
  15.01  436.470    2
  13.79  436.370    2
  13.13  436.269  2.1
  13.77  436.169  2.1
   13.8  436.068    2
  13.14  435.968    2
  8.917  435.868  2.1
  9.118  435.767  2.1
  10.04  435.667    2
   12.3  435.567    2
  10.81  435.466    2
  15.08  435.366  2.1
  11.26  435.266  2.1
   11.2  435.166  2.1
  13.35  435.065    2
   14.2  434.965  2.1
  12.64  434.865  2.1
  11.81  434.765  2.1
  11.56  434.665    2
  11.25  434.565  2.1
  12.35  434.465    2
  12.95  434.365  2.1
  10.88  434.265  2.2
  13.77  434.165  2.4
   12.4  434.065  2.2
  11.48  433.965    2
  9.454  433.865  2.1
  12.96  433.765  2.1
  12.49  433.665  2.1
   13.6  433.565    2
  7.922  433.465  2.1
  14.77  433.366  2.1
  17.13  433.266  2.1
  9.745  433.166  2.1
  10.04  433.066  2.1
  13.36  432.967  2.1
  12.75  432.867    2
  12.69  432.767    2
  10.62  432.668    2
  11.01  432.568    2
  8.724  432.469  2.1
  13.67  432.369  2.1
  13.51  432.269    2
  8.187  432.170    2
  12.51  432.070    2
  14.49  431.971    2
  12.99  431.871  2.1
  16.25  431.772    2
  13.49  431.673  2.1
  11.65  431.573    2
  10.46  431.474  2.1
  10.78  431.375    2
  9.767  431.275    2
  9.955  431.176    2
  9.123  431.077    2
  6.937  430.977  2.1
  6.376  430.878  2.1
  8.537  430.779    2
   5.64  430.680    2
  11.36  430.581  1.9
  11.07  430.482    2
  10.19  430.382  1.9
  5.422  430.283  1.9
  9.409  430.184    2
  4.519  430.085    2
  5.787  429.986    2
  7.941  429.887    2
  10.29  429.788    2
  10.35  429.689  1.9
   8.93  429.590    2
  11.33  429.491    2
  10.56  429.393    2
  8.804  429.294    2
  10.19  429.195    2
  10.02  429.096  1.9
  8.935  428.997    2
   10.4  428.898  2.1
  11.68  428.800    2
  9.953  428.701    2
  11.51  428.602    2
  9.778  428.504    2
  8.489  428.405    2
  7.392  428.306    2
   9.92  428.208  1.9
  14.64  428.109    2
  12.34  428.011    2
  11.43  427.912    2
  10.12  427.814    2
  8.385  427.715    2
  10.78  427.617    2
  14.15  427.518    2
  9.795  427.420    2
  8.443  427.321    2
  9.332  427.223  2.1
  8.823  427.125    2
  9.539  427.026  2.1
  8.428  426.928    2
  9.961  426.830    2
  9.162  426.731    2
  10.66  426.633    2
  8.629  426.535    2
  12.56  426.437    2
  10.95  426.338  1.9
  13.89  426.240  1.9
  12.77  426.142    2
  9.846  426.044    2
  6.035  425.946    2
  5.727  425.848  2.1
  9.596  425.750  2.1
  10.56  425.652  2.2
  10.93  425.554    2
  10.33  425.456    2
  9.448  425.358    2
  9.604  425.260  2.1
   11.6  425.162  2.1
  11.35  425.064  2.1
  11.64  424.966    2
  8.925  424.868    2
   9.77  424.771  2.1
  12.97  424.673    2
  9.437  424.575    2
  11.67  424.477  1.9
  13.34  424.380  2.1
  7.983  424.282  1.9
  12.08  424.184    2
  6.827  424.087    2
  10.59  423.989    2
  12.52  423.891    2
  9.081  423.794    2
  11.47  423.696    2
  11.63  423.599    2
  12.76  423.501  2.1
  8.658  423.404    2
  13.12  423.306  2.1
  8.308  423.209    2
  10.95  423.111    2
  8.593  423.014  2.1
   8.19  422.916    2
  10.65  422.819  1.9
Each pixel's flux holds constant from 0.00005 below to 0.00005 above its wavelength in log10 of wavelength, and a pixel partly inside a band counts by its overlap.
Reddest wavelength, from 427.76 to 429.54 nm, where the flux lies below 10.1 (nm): 429.294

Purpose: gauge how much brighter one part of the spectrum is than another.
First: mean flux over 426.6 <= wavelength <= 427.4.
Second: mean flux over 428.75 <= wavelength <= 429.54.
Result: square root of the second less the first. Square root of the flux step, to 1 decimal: 1.0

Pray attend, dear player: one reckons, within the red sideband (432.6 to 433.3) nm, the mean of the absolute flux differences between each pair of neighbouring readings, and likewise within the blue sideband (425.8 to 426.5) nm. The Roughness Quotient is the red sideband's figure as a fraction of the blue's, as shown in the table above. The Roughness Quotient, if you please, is 1.1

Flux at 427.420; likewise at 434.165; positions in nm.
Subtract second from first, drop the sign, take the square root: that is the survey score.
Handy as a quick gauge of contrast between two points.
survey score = 2.0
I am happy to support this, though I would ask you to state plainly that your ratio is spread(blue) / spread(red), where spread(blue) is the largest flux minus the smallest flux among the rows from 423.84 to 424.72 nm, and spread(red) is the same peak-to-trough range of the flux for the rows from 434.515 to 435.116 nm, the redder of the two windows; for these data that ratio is 2.2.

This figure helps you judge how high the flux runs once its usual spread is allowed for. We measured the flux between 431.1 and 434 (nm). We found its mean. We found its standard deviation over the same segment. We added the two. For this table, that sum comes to 14.2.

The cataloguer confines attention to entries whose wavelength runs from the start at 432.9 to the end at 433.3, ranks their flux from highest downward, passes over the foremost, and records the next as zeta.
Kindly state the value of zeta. 13.36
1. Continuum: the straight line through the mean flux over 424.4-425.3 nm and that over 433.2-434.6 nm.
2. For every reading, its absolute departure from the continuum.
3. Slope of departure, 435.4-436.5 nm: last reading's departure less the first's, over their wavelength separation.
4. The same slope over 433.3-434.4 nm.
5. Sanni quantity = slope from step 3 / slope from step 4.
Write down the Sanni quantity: -0.2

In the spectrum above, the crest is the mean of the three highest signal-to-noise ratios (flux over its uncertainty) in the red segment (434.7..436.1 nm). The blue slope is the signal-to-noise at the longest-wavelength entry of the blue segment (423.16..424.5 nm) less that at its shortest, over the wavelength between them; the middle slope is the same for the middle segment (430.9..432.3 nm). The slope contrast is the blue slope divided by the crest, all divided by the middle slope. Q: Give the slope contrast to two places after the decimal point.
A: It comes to 0.08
